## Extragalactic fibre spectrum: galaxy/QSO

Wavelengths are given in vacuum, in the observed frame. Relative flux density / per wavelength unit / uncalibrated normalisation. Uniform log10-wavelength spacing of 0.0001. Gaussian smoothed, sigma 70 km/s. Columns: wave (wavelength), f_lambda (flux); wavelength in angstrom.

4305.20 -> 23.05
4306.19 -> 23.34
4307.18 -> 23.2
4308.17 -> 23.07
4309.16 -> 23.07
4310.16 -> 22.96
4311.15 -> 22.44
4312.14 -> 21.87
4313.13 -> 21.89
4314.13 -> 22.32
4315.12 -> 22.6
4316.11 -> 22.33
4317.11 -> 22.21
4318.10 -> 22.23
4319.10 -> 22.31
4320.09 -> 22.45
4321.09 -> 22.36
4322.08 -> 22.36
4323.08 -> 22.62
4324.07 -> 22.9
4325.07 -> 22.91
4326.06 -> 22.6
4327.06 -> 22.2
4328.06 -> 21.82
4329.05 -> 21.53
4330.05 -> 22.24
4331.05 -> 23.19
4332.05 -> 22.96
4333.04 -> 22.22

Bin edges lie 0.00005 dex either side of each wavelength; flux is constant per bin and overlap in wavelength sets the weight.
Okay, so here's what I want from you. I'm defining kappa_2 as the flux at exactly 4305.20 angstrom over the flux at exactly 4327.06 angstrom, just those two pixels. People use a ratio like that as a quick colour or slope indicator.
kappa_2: 1.04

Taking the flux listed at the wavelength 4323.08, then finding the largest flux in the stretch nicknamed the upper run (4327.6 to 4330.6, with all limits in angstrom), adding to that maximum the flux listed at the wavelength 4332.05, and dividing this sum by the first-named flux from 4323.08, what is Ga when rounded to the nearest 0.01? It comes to 2.00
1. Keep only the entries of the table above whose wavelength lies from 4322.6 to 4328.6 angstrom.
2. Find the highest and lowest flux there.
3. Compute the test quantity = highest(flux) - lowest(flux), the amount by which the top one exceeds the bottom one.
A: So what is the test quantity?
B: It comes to 1.09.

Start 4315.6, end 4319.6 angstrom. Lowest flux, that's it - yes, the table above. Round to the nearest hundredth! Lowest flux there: 22.21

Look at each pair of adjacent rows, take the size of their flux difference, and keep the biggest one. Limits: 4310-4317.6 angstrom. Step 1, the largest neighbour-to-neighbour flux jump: 0.57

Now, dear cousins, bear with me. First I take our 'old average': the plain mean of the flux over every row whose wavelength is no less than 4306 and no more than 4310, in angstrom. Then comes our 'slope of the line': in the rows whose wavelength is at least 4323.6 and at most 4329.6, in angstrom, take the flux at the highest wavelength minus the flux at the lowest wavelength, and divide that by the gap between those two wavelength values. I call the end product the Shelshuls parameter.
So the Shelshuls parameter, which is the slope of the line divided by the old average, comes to -0.012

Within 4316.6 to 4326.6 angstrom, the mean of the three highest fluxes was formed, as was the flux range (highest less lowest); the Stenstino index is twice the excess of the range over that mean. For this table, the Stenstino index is -44.2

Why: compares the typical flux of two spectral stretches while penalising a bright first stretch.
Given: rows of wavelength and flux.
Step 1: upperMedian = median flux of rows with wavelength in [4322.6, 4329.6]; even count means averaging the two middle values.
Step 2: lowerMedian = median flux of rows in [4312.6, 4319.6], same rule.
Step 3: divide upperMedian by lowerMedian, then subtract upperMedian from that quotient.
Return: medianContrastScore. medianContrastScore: -21.6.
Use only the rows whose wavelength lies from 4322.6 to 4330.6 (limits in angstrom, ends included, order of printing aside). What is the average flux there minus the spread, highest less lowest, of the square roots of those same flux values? 22.2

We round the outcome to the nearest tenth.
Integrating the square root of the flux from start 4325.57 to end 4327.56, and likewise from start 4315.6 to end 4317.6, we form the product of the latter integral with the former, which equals 88.5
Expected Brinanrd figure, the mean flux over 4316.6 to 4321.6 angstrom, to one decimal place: 22.3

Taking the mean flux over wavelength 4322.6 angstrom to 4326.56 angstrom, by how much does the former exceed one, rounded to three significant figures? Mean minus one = 21.8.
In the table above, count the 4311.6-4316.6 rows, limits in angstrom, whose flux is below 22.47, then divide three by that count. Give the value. 0.75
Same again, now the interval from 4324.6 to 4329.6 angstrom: 1.00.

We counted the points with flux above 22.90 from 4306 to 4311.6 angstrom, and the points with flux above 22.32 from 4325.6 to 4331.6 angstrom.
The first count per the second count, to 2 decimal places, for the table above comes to 2.50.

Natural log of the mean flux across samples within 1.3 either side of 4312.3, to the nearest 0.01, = 3.09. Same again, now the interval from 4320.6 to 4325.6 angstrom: 3.12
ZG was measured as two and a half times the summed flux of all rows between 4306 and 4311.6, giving 345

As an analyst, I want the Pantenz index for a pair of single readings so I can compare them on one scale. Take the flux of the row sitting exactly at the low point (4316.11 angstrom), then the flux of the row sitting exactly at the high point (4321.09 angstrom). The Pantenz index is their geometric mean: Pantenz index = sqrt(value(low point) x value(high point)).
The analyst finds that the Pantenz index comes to 22.3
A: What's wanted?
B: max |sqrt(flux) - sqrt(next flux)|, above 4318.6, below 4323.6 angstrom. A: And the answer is 0.03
